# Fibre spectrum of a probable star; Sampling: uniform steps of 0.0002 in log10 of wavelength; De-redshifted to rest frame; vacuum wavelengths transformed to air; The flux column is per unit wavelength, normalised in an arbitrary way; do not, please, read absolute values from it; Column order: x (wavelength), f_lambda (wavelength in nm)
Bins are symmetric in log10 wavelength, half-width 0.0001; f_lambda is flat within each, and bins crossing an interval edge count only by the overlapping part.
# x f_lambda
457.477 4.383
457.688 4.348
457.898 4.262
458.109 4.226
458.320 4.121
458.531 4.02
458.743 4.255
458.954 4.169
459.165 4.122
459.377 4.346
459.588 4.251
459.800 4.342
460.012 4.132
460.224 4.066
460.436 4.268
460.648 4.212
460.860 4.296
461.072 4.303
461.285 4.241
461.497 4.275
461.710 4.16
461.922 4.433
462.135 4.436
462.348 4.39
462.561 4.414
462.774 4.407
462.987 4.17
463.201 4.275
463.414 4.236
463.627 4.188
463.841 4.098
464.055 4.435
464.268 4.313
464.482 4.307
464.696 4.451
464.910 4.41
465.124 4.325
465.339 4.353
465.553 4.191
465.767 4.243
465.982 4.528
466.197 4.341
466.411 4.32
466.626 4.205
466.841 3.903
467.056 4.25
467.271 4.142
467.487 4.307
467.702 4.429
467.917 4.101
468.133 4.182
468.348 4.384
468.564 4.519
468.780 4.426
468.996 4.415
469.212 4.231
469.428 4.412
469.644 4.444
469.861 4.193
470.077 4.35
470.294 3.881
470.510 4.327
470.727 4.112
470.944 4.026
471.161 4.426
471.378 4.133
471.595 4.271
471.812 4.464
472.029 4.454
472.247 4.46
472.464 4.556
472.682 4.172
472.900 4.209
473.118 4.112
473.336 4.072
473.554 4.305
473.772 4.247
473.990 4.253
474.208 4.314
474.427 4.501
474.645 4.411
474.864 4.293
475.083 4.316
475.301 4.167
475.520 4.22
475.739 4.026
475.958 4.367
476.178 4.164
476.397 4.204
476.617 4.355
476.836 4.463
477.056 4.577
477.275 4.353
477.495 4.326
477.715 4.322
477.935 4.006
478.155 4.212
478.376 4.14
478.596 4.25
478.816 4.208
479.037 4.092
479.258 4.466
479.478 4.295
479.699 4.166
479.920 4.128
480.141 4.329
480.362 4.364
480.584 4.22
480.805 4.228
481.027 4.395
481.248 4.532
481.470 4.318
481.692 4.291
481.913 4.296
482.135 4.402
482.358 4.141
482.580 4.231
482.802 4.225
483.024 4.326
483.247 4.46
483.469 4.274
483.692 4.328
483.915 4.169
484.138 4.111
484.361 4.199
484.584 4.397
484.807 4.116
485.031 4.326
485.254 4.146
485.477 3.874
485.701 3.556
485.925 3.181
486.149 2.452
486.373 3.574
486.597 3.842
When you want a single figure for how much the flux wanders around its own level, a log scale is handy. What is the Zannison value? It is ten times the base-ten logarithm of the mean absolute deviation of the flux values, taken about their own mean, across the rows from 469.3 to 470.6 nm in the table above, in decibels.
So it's -8.1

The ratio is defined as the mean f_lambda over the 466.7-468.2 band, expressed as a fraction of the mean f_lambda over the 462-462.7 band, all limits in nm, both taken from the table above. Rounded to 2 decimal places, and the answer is 0.95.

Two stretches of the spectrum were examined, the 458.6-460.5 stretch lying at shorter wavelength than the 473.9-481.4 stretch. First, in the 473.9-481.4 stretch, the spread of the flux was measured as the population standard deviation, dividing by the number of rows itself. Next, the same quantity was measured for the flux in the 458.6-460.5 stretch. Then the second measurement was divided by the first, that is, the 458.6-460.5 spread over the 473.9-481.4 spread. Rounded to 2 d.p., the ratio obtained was 0.69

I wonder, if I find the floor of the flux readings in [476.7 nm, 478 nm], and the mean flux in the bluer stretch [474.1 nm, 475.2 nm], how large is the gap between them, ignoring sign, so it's 0.36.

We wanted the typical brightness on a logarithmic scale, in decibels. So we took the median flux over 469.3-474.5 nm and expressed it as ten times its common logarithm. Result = 6.32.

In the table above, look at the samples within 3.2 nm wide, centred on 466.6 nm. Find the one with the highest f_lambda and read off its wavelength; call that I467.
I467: 465.982 nm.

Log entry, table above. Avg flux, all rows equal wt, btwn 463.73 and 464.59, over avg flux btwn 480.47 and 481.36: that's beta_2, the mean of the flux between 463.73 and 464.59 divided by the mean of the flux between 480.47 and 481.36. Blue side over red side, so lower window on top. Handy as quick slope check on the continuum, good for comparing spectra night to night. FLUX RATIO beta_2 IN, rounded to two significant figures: 0.99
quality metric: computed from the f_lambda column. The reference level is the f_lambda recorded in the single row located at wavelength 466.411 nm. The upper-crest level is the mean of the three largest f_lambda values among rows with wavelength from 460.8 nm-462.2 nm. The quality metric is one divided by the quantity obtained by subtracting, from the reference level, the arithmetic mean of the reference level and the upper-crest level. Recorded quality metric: -28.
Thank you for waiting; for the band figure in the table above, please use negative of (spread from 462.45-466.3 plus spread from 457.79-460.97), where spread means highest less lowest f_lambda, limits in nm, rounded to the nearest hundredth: -0.76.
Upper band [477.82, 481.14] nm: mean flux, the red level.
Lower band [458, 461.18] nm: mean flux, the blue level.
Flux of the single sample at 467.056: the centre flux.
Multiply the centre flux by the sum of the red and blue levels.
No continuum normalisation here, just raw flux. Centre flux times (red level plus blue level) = 35.9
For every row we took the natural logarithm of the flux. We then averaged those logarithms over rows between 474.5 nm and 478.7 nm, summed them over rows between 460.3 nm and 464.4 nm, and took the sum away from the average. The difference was -26.2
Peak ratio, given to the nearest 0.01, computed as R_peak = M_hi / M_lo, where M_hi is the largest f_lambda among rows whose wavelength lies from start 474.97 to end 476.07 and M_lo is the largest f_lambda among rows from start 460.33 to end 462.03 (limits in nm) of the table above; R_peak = 0.99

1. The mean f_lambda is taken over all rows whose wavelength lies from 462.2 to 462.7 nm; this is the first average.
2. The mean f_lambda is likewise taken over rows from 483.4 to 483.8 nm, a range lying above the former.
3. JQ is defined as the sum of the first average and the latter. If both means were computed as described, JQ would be 8.70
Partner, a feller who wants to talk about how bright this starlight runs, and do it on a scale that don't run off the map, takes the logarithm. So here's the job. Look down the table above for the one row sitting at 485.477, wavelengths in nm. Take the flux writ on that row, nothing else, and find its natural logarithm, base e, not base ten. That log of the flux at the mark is 1.35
